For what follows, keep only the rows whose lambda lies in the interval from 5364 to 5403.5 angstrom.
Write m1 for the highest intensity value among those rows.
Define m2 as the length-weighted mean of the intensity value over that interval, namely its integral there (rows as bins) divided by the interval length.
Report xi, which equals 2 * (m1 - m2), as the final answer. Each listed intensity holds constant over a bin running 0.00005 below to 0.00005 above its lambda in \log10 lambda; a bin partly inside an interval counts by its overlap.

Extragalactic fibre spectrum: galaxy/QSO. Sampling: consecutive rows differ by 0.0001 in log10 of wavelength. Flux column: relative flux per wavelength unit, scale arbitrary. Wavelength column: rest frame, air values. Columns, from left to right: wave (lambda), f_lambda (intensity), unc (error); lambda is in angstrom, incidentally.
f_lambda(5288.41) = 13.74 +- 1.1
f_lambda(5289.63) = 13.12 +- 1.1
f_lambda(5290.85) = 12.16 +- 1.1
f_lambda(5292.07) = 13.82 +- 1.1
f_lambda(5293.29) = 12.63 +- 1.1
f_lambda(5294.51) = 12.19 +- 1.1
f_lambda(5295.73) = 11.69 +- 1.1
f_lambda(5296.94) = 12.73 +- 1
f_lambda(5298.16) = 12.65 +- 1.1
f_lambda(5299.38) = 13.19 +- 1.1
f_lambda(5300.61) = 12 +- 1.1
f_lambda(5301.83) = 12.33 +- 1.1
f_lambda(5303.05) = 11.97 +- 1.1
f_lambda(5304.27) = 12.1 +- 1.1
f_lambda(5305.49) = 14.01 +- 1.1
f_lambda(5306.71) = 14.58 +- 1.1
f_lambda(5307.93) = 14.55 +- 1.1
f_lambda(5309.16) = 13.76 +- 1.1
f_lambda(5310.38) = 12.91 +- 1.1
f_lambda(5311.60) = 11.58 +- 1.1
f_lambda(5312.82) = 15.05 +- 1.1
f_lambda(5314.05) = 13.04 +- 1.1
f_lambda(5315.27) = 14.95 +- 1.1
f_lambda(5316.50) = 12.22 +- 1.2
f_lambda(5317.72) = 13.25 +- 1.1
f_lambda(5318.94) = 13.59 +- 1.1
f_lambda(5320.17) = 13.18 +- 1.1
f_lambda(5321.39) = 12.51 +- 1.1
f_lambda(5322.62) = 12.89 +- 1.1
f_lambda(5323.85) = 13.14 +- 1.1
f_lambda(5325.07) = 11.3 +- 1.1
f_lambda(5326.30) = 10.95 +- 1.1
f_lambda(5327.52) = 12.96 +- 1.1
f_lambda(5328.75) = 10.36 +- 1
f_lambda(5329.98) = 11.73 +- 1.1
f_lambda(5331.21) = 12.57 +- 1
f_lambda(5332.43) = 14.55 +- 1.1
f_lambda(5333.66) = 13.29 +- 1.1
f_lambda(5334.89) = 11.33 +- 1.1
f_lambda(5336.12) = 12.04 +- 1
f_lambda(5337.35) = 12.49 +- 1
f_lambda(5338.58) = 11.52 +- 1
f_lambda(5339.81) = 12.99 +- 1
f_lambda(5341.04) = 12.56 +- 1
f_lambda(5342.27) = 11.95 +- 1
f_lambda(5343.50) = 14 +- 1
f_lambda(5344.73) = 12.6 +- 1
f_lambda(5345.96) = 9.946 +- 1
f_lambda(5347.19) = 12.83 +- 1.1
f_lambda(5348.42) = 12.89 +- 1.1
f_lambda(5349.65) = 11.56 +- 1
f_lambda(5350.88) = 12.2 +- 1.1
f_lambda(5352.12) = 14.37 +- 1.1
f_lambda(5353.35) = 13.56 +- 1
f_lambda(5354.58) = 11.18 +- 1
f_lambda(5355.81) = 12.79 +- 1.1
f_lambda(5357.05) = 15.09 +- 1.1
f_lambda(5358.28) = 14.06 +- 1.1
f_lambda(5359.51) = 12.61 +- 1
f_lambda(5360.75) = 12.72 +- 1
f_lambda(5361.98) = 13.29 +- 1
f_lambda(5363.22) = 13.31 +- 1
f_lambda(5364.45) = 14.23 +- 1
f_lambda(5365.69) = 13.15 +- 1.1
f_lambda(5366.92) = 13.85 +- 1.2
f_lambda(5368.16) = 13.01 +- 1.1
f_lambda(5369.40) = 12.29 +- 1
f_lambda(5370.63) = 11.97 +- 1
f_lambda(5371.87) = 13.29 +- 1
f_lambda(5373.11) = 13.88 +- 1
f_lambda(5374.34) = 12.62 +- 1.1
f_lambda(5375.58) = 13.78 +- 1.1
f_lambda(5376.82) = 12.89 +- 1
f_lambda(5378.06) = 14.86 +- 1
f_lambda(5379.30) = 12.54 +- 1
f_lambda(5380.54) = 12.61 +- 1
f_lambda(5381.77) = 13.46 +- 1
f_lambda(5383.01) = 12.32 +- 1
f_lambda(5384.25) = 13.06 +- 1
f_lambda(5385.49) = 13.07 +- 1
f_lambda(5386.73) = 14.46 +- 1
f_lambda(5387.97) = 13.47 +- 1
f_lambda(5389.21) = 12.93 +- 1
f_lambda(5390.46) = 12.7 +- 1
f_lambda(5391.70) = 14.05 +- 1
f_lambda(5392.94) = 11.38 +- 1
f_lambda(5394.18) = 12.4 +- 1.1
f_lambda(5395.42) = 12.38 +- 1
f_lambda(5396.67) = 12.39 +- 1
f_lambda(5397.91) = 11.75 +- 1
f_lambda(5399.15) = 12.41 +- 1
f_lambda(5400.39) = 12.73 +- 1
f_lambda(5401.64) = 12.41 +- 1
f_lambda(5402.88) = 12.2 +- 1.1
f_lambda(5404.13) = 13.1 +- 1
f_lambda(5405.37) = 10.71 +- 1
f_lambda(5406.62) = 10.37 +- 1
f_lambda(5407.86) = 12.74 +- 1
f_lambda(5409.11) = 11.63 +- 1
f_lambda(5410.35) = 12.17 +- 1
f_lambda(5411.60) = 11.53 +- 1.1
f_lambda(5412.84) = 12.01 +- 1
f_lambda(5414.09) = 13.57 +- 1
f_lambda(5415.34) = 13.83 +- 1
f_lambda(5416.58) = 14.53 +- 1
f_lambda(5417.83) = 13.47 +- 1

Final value 3.8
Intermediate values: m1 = 14.86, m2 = 12.9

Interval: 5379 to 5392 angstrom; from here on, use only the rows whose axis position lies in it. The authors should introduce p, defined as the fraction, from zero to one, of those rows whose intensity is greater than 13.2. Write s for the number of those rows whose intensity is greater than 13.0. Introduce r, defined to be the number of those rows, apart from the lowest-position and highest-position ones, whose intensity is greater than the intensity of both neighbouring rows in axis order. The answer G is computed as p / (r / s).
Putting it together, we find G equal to 1.1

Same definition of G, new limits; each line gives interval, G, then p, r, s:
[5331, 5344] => 0.3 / 0.27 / 3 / 3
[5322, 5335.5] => 0.2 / 0.18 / 3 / 3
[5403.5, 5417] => 0.5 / 0.27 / 2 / 4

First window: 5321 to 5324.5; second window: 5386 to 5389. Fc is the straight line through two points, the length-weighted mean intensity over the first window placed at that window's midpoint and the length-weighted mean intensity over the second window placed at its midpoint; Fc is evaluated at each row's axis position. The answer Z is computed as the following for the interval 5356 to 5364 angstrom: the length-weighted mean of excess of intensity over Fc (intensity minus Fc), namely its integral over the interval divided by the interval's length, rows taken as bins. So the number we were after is 0.1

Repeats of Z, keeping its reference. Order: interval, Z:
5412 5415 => -1.4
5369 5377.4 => -0.6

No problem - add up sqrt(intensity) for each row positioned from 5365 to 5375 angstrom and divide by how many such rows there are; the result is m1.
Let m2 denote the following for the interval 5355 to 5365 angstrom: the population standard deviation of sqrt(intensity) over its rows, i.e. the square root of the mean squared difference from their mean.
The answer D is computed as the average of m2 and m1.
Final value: 1.86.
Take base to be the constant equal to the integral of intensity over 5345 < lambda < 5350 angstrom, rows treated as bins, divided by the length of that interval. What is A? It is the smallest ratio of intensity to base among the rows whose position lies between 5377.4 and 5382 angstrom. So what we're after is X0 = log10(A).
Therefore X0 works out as 0.023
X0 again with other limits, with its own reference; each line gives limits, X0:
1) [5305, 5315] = -0.011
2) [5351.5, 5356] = -0.027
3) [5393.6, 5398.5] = -0.005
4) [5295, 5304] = -0.007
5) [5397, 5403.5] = -0.005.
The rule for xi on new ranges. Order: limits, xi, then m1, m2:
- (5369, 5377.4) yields 1.8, 13.88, 13.0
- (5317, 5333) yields 4.0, 14.55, 12.5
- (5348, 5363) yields 4.1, 15.09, 13.0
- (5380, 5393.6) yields 2.8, 14.46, 13.1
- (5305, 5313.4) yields 2.5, 15.05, 13.8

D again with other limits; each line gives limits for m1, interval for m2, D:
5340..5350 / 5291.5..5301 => 1.80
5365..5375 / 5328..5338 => 1.89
